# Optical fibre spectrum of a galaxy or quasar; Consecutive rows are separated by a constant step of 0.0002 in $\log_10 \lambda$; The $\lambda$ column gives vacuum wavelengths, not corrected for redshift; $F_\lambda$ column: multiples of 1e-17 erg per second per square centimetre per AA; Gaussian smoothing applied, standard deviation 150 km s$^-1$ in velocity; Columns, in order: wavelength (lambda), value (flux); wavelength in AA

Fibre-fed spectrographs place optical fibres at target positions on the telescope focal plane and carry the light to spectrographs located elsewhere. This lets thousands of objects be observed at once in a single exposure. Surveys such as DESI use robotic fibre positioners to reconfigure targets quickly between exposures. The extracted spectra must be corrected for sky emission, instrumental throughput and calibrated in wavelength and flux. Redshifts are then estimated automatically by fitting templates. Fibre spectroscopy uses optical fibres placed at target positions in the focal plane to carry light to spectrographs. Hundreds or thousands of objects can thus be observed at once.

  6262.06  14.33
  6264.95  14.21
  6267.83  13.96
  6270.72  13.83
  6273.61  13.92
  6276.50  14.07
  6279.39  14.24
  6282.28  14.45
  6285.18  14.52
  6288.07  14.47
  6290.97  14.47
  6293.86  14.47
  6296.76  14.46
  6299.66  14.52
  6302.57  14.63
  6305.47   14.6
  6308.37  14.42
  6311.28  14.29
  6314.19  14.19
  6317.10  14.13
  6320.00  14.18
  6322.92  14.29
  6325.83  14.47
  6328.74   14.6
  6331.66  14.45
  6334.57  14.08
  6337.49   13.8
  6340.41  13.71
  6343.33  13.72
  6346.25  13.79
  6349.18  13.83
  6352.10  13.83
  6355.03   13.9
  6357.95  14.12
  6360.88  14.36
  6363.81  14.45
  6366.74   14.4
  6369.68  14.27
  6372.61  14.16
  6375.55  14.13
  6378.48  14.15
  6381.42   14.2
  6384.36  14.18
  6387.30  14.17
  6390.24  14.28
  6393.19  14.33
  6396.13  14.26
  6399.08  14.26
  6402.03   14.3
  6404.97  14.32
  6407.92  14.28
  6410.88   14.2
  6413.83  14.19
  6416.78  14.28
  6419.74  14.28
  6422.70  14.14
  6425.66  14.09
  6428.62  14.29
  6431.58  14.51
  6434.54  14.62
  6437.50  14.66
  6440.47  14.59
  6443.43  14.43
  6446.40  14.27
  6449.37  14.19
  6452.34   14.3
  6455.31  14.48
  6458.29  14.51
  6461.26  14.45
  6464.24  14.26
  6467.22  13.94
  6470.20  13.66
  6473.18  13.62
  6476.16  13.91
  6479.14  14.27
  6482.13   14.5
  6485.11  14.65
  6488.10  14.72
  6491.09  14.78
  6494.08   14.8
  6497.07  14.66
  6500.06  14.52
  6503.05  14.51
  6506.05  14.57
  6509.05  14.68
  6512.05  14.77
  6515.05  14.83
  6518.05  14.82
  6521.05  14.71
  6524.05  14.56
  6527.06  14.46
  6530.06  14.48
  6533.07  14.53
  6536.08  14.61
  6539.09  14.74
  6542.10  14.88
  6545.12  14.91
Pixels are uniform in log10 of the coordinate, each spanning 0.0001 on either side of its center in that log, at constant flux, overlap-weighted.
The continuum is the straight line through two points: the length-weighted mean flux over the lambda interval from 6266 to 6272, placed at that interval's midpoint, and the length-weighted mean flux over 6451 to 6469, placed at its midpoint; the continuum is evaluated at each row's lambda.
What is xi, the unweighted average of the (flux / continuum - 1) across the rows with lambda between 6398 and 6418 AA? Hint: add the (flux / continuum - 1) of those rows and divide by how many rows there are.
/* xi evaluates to 0.004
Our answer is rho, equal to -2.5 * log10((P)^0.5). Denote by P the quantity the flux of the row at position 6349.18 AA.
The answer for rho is -1.43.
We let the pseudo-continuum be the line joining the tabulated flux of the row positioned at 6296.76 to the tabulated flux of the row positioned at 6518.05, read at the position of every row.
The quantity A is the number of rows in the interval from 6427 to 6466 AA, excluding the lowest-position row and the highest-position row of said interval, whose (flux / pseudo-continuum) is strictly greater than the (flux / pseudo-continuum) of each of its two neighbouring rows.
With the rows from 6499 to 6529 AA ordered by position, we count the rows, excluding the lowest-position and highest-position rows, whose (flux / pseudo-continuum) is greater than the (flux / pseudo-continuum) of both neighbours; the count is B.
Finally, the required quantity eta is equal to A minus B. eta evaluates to 1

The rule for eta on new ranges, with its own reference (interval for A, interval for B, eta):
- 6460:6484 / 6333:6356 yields -1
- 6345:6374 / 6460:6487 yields 2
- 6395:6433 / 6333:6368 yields 0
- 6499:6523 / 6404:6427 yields 0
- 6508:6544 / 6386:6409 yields -1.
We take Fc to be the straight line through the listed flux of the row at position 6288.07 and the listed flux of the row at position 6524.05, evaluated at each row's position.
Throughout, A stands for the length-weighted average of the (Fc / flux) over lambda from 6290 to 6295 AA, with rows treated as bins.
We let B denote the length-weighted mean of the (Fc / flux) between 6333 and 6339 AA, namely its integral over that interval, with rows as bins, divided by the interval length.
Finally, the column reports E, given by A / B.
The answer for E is 0.96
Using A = 1.00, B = 1.04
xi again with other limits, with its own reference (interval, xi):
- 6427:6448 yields 0.015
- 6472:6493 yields 0.000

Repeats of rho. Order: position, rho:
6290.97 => -1.45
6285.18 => -1.45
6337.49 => -1.42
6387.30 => -1.44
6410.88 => -1.44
